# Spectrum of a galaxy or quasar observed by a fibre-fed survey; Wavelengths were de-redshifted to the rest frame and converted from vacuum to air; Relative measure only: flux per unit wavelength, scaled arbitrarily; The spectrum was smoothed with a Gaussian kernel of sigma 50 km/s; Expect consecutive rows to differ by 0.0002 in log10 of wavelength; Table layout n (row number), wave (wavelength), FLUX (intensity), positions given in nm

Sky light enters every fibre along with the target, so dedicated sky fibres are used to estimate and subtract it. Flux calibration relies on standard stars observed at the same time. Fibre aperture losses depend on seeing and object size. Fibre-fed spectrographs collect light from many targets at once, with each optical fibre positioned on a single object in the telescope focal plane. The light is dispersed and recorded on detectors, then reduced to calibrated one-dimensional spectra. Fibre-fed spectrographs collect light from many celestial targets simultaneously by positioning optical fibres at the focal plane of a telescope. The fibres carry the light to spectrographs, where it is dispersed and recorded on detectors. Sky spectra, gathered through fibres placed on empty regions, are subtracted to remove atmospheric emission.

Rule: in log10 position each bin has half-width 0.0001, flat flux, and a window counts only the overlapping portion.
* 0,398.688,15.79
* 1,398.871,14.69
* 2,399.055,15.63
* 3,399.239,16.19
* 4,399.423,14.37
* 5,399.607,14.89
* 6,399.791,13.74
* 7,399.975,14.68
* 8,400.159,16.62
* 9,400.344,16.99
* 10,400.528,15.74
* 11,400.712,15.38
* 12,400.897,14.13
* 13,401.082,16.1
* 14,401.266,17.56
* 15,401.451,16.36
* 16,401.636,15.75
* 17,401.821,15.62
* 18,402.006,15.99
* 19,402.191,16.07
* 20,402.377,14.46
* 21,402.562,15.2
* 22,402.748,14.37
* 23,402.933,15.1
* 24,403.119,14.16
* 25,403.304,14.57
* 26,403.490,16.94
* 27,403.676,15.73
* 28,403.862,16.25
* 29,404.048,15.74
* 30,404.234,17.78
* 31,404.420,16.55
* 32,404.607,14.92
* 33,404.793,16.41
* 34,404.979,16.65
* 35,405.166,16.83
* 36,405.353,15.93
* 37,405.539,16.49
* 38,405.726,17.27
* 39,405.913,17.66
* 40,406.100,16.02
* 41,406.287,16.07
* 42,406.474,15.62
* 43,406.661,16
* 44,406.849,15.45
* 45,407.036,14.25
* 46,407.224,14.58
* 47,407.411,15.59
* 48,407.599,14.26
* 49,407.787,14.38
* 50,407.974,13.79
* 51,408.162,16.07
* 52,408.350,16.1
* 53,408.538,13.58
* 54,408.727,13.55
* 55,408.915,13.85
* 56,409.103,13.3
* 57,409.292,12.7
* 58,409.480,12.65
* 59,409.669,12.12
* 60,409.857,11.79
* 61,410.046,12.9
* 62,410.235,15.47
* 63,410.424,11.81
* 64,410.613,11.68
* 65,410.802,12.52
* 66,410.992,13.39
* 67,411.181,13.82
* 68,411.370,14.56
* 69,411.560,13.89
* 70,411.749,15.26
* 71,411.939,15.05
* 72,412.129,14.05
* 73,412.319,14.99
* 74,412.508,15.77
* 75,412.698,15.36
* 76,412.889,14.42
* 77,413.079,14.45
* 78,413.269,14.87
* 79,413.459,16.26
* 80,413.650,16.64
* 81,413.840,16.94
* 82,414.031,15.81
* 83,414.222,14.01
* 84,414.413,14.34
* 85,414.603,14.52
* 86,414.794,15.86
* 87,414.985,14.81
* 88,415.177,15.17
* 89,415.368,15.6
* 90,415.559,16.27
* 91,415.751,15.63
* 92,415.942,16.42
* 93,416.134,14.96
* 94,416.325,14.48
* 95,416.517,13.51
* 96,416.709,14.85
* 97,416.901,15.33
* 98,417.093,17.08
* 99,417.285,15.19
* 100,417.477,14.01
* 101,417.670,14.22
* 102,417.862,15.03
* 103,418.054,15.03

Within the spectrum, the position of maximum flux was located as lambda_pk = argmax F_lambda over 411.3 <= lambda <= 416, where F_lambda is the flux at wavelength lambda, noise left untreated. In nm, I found 413.840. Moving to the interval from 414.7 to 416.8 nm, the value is 415.942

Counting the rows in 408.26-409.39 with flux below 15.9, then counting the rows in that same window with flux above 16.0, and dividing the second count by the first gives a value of 0.2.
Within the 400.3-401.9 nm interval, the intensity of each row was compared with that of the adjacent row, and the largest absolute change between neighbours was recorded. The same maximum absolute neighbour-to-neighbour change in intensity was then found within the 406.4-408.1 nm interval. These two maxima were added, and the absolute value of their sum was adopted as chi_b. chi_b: 3.30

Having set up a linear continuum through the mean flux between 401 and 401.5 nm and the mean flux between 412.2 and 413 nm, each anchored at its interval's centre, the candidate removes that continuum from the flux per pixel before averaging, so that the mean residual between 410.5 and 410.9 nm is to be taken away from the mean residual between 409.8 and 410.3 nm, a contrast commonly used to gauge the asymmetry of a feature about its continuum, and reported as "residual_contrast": 1.2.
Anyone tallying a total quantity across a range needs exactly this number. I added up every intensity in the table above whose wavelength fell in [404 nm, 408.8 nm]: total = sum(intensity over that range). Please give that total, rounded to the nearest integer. 408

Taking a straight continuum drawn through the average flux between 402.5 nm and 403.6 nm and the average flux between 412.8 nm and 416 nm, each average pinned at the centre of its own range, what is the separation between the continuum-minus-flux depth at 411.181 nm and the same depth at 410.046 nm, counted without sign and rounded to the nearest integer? 1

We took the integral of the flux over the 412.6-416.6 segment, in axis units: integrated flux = 61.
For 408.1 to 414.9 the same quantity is 97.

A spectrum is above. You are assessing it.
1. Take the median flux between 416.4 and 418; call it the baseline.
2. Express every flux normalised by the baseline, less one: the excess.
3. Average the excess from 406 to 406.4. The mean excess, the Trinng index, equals 0.074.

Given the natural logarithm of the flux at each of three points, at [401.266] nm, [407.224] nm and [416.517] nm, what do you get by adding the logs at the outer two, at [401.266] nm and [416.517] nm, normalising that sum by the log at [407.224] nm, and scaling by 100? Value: 204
